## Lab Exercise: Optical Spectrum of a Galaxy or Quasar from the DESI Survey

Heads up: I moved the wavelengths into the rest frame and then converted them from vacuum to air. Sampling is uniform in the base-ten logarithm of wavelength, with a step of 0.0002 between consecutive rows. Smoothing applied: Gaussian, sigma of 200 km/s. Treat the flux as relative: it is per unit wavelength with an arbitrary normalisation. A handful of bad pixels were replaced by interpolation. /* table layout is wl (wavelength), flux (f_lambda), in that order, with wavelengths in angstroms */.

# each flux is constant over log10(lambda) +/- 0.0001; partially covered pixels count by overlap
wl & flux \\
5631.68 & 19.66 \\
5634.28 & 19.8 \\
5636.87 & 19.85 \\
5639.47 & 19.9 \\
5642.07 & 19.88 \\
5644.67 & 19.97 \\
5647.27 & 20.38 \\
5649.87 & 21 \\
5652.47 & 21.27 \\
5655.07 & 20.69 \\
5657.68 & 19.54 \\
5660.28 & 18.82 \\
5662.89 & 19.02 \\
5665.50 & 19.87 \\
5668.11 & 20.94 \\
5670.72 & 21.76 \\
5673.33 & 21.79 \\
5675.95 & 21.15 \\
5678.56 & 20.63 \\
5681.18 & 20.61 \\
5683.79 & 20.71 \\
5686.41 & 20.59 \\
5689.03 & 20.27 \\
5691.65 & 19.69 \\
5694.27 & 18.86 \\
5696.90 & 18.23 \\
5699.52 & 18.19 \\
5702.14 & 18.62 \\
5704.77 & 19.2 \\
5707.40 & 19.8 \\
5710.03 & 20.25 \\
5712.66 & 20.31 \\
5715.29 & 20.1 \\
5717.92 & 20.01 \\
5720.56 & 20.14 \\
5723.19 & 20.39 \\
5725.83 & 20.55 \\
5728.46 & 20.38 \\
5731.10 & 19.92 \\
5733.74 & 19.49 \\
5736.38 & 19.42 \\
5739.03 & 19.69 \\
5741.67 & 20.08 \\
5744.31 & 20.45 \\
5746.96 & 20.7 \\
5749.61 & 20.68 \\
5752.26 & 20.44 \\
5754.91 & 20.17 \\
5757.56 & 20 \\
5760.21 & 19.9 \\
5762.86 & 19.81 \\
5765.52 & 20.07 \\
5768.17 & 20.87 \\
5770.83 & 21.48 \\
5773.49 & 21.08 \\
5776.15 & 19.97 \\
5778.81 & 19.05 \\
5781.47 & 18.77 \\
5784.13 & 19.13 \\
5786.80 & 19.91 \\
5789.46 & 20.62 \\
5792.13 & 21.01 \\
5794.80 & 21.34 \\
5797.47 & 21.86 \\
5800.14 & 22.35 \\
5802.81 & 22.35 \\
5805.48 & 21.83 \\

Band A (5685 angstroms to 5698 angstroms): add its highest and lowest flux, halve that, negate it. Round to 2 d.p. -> -19.41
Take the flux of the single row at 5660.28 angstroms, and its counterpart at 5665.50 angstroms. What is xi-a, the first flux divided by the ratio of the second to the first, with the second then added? 37.7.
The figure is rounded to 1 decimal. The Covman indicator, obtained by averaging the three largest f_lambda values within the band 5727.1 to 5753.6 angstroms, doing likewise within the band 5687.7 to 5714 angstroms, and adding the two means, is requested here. 40.9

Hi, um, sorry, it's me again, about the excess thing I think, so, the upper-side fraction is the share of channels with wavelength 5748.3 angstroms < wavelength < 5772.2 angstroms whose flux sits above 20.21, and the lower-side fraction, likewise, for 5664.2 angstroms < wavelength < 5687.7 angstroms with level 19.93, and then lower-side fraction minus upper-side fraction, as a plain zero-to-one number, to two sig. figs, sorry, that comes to 0.44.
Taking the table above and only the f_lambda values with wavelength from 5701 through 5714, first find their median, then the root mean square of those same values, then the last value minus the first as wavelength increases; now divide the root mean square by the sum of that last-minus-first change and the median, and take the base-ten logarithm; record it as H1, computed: -0.039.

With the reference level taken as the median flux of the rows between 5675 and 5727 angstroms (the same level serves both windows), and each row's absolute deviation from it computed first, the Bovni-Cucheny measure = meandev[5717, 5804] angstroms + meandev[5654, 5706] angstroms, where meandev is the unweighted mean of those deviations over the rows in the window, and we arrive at 1.60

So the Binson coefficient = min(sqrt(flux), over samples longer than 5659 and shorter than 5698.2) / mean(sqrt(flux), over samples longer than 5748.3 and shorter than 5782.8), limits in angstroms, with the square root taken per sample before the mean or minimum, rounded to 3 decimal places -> 0.951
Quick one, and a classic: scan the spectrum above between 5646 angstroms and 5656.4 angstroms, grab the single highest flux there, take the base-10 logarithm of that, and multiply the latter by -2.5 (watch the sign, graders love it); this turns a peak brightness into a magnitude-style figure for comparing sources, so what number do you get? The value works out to -3.32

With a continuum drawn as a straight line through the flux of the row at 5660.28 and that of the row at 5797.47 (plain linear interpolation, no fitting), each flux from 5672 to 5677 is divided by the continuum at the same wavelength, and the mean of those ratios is 1.12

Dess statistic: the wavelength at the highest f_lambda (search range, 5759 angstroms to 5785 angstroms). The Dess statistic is 5770.83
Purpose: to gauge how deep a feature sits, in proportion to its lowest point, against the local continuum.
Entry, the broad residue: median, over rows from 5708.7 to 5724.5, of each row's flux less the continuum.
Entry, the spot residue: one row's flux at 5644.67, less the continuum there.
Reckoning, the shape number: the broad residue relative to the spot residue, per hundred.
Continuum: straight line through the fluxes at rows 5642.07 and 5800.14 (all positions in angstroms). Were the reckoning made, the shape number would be -1703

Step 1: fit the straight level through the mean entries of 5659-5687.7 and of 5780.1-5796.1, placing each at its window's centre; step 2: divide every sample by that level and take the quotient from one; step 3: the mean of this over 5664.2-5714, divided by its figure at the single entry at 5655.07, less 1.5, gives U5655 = -6.0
